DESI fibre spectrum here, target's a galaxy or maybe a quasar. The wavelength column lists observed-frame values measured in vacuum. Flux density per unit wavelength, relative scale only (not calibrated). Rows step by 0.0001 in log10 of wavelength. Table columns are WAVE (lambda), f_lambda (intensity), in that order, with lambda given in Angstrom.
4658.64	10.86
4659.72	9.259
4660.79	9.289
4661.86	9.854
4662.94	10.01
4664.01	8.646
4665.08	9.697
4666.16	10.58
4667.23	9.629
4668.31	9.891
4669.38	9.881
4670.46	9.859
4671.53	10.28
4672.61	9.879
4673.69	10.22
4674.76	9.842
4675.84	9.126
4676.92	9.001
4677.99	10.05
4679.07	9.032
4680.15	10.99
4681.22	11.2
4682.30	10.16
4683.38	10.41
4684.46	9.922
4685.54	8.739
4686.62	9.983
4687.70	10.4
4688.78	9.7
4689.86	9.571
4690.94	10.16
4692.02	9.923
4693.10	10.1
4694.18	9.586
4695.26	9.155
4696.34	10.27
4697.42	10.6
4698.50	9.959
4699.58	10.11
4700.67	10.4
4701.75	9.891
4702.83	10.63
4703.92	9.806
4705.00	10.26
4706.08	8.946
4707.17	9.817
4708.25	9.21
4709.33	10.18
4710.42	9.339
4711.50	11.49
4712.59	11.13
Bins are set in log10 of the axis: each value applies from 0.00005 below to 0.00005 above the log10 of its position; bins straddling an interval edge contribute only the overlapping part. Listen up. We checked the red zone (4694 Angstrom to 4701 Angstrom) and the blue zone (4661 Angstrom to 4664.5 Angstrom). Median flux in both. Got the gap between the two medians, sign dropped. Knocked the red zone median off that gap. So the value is -9.85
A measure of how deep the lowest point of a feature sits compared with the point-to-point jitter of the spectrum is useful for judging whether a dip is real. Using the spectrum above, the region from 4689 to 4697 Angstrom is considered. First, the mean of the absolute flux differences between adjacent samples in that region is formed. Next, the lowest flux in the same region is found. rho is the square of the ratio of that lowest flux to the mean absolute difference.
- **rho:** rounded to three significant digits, 322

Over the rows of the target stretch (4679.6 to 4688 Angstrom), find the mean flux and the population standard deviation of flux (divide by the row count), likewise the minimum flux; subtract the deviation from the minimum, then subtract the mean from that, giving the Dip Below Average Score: -2.2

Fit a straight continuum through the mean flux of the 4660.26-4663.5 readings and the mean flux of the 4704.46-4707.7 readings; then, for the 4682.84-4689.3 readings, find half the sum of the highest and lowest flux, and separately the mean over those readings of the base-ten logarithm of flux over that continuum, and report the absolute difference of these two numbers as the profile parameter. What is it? 9.6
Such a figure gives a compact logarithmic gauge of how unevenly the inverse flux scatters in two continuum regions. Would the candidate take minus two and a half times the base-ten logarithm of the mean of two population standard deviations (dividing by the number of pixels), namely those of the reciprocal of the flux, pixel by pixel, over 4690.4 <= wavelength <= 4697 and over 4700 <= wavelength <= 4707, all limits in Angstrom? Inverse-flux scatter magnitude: 5.8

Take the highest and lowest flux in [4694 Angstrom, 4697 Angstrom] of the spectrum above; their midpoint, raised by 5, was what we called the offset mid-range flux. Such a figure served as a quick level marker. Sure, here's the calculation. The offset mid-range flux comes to 14.71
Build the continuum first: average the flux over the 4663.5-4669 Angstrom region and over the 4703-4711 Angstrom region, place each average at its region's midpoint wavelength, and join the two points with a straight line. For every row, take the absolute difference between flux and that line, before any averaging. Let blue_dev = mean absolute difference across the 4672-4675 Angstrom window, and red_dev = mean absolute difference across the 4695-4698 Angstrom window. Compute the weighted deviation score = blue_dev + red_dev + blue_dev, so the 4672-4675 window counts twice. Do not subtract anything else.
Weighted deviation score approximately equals 1.3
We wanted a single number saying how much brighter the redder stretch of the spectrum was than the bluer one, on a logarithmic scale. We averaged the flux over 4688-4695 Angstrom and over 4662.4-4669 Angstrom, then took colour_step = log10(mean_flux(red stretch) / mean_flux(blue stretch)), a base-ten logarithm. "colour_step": 0.004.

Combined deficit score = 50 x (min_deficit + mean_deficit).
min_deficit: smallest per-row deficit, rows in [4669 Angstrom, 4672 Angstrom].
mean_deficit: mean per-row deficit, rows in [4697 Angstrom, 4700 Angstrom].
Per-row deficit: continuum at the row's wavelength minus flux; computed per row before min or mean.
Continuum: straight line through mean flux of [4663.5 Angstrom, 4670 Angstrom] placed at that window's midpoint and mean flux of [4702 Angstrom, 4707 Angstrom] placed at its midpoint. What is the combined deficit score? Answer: -44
